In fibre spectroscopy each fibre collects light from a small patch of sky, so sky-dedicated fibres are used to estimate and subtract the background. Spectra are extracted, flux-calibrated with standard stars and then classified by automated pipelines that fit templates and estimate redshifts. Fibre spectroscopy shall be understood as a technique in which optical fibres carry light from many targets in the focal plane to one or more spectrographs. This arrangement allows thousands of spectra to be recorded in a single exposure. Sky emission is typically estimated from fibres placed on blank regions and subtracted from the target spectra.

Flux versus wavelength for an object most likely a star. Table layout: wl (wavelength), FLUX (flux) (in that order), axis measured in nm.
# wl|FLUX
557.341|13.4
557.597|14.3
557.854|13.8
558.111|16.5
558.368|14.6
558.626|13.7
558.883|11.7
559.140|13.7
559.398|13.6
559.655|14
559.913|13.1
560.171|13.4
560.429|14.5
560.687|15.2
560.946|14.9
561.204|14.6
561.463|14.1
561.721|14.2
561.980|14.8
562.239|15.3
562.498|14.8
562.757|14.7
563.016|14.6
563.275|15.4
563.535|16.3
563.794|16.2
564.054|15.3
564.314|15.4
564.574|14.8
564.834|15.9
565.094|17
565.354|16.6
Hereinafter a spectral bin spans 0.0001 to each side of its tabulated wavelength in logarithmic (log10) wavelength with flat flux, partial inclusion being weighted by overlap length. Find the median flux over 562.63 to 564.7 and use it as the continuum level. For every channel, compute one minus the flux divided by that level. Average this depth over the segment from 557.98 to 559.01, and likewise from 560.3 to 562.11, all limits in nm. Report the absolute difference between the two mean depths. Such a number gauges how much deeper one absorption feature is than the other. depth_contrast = 0.032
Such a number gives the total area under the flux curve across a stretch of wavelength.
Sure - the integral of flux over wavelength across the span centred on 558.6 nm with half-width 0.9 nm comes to 25.1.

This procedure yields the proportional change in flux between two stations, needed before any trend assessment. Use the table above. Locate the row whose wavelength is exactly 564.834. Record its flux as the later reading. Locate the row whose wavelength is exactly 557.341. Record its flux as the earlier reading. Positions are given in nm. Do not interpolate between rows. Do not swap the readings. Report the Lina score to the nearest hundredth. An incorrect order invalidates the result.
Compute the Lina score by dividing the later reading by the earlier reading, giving 1.19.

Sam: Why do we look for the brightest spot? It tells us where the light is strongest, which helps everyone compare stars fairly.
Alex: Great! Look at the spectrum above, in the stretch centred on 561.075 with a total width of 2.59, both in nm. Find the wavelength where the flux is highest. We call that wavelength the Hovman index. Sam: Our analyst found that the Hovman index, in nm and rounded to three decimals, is 562.239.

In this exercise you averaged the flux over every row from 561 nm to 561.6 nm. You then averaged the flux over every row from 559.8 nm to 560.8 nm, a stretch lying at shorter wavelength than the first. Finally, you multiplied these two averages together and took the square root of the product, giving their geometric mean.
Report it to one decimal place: 14.2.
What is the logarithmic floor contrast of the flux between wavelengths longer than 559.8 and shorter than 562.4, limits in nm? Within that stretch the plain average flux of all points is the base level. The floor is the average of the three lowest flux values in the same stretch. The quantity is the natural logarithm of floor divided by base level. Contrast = -0.063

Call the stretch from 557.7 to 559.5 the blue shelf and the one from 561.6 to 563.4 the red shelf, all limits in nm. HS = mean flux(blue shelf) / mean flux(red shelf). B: 0.940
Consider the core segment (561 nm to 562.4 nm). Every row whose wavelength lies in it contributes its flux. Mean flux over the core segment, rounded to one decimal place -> 14.6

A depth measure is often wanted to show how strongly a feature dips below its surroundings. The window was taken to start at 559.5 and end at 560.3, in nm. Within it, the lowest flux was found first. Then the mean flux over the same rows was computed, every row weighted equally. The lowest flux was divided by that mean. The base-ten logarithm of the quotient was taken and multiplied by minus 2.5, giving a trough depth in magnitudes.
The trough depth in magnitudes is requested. 0.033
